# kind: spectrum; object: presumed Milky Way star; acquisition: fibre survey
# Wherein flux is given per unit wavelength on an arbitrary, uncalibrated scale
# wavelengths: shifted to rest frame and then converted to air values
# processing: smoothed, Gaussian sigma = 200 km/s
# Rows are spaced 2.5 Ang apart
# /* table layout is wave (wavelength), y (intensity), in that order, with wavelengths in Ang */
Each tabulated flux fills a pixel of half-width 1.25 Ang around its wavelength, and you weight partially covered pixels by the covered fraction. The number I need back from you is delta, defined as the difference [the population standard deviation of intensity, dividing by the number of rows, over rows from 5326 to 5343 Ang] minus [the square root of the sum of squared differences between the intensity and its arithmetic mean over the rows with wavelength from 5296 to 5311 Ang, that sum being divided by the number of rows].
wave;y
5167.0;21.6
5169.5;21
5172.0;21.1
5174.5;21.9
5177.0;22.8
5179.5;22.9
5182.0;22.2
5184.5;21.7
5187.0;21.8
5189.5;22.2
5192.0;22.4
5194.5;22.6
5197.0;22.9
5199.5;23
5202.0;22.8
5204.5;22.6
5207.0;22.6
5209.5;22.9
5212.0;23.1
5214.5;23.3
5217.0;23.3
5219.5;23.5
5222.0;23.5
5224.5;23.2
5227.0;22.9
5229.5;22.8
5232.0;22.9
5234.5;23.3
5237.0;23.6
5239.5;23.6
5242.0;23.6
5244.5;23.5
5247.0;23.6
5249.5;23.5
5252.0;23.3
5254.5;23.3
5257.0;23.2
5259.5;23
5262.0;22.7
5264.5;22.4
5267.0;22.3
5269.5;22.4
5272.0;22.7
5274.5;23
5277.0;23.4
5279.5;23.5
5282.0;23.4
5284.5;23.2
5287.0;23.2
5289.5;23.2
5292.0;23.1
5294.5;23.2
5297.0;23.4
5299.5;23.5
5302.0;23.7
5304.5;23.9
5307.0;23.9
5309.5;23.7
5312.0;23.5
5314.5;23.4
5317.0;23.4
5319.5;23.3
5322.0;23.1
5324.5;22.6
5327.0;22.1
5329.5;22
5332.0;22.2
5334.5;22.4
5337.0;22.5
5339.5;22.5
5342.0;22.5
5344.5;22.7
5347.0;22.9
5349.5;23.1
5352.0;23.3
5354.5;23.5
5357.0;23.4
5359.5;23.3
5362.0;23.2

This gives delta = 0.01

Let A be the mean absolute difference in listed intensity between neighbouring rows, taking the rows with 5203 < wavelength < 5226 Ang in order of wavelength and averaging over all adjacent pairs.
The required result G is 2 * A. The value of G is 0.30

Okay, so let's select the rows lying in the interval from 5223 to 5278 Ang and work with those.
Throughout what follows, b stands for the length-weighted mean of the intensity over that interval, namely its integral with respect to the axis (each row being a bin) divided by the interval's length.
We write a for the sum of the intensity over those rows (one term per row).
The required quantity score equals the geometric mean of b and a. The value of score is 108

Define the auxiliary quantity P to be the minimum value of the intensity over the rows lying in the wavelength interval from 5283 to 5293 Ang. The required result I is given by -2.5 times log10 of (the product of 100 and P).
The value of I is -8.41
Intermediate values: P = 23.1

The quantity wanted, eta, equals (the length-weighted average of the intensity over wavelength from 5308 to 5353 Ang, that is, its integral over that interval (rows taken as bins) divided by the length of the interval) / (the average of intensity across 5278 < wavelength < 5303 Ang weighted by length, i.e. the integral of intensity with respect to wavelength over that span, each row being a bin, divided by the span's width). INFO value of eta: 0.98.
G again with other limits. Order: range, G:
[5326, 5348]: 0.25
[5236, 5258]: 0.15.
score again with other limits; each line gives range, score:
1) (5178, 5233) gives 107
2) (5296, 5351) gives 108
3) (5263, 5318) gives 109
